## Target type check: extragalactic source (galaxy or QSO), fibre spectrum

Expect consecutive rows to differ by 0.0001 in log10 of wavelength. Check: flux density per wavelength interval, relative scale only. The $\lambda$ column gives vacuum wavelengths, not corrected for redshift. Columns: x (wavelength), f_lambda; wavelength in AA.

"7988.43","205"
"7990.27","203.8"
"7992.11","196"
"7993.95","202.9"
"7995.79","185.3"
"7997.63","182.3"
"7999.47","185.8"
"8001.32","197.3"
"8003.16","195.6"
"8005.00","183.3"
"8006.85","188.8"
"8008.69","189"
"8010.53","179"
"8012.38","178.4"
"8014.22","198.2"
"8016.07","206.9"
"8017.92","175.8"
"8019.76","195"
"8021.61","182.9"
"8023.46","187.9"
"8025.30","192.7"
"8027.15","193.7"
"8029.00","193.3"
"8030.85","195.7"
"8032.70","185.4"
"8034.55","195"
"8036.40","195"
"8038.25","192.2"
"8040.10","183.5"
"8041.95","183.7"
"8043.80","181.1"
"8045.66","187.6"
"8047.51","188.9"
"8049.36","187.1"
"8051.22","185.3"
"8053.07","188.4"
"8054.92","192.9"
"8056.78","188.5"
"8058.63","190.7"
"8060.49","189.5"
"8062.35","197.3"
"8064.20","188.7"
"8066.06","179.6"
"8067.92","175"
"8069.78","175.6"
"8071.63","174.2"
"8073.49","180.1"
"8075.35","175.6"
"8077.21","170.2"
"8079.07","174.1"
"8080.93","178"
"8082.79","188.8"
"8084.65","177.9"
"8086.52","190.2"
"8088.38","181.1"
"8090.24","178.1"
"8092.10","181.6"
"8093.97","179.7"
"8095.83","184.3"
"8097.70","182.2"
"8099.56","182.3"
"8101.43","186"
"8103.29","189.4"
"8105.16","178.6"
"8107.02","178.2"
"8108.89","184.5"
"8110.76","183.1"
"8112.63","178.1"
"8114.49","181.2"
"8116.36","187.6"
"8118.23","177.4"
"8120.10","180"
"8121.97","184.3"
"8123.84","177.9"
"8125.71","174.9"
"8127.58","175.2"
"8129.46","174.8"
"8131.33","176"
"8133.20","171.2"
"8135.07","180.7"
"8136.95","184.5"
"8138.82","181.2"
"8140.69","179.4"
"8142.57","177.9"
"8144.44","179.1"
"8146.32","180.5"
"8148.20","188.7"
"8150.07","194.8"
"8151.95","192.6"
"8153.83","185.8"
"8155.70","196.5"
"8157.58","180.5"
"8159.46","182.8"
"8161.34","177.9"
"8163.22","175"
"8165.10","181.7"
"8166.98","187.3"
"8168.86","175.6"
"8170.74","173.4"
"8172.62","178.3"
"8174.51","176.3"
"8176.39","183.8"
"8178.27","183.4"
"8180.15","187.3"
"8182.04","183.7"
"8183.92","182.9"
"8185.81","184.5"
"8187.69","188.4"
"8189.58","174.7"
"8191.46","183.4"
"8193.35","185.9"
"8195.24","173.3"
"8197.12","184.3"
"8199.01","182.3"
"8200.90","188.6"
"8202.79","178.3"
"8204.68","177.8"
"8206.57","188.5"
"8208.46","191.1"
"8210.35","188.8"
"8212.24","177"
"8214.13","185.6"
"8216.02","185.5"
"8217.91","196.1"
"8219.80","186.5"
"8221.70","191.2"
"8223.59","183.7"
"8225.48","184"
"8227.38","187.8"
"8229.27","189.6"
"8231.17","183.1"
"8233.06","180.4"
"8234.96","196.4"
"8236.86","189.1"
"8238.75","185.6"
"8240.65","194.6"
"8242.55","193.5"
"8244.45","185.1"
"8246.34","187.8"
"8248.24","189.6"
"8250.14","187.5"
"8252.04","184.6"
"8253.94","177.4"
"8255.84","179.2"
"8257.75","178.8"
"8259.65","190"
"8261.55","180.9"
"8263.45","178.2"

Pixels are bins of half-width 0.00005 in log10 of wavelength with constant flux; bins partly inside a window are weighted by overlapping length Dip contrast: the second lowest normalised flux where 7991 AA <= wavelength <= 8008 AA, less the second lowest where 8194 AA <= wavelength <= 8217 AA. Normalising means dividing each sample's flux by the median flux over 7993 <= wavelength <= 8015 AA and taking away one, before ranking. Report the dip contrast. 0.03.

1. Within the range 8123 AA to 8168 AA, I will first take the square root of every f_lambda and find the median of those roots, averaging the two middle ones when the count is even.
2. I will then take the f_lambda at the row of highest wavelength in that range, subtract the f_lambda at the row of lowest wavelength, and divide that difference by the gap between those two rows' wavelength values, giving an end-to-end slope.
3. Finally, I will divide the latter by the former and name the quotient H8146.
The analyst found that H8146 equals 0.016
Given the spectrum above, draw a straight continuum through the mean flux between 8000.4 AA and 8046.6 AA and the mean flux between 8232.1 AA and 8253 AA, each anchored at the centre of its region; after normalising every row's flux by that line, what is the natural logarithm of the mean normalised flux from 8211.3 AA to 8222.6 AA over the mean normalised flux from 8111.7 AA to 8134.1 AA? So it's 0.050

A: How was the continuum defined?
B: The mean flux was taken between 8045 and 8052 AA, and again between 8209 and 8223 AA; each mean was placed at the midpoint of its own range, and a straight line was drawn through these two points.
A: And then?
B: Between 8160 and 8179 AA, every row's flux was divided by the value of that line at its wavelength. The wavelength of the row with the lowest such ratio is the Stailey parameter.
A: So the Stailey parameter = 8170.74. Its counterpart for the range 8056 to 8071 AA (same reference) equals 8067.92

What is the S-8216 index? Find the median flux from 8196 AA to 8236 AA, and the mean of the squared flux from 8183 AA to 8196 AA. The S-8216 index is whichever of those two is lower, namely 186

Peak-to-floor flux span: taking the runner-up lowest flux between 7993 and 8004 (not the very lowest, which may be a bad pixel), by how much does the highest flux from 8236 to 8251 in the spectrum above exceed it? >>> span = 9.3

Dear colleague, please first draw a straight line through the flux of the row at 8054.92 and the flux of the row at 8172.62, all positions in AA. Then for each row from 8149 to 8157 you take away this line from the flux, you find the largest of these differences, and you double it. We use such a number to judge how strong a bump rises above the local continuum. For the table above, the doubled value 32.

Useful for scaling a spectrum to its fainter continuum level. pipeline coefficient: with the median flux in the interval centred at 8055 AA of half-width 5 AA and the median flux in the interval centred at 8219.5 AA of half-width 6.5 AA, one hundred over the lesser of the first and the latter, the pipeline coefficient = 0.539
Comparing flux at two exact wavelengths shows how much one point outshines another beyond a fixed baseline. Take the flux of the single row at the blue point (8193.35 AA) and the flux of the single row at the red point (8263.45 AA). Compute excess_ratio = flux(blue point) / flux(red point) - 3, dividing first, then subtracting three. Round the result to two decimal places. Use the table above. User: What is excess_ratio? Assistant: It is -1.96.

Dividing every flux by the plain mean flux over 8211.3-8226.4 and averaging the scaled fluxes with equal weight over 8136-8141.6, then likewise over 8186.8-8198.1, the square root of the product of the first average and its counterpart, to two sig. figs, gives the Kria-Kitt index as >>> 0.98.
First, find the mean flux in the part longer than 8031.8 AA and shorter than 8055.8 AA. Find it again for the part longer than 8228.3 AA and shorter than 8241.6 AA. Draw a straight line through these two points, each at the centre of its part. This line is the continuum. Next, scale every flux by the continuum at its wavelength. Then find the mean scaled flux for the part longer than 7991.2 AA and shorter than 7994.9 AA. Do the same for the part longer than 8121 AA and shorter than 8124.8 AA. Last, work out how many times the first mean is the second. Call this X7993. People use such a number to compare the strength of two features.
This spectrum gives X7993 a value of 1.10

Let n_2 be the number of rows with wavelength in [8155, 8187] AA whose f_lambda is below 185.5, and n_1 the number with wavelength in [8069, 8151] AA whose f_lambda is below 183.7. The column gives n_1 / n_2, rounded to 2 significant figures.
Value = 2.4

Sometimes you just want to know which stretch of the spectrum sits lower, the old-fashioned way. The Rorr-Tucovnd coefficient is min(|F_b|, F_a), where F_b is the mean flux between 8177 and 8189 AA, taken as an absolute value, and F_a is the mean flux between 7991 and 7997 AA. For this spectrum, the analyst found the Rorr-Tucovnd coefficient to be 185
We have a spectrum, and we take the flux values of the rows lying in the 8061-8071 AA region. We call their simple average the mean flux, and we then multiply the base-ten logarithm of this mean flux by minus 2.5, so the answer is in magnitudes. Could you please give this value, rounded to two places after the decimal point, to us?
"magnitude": -5.66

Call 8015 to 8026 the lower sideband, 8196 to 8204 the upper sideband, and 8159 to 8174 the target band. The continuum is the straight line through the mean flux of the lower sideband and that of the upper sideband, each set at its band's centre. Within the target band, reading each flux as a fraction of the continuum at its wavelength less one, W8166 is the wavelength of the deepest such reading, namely 8170.74 AA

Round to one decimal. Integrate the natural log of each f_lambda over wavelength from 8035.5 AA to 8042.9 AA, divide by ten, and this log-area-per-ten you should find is 3.9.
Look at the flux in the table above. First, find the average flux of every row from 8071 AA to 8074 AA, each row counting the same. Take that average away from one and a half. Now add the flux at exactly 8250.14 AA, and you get 12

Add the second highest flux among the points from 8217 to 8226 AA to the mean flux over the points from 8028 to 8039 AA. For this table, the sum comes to 384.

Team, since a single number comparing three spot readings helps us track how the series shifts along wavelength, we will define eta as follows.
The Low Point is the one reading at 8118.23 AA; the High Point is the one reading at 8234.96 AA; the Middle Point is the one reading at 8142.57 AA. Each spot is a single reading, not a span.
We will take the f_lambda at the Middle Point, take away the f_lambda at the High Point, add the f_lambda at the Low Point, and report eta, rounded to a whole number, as 159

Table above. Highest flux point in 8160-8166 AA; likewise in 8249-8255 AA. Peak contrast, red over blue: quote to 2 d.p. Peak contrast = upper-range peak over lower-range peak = 1.03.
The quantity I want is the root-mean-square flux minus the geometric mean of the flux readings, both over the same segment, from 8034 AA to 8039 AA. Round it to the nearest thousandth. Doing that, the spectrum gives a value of 0.009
